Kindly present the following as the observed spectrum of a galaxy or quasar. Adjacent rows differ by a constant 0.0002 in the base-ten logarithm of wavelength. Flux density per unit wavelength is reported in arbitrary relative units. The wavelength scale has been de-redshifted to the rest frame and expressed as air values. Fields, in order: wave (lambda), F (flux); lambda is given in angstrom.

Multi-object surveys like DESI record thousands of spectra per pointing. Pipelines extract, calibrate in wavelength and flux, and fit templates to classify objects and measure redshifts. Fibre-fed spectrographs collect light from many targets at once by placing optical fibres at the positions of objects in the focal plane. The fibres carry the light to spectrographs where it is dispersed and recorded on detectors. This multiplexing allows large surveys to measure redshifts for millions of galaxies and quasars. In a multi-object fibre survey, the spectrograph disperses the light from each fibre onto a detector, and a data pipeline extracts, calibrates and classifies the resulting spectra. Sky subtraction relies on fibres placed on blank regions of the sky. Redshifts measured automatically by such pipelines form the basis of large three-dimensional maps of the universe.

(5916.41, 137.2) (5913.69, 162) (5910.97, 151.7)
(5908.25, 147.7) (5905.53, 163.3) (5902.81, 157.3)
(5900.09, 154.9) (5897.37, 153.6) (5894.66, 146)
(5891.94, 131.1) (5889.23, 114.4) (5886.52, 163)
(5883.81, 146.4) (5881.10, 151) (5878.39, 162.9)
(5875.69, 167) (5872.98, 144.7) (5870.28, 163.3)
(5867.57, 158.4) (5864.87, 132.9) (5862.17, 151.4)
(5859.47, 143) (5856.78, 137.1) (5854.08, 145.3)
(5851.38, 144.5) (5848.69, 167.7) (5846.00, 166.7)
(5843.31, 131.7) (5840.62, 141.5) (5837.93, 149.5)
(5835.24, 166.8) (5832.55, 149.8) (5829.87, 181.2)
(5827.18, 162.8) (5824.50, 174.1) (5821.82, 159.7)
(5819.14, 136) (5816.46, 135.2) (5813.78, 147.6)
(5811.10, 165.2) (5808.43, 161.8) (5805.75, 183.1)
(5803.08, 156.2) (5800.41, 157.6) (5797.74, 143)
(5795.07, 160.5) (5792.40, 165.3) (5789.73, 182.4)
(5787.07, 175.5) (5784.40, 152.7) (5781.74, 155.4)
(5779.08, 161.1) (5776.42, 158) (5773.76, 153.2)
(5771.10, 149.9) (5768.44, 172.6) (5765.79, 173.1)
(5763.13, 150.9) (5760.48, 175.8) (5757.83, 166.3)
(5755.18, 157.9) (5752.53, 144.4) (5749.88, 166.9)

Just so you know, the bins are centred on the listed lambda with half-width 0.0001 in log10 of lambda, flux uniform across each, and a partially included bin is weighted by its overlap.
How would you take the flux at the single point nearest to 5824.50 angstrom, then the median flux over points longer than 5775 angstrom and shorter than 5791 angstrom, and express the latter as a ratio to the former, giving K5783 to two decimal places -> 0.92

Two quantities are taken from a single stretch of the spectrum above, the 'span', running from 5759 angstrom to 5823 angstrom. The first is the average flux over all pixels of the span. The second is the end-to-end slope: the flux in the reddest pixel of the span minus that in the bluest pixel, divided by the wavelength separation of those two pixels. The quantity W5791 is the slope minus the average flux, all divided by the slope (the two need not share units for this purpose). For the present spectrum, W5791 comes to 609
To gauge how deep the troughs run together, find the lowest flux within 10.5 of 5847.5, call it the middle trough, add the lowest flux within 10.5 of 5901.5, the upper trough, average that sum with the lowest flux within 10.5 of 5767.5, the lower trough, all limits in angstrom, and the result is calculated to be 206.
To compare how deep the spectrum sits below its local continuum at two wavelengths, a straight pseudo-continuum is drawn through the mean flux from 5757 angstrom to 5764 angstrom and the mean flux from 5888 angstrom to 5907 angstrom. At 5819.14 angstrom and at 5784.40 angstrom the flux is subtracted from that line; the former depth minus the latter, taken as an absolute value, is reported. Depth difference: 12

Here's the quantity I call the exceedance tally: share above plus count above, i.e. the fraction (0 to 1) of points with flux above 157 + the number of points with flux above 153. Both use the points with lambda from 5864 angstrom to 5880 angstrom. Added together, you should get 4.7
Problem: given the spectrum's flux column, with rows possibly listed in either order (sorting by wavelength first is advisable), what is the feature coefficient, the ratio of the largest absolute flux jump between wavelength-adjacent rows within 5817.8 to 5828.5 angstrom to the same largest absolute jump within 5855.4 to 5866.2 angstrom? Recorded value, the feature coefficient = 1.28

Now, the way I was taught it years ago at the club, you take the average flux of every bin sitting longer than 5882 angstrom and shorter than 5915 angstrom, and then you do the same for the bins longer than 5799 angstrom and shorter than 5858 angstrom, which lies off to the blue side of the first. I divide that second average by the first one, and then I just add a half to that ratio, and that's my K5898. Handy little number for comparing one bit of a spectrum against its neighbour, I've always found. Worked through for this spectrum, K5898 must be 1.54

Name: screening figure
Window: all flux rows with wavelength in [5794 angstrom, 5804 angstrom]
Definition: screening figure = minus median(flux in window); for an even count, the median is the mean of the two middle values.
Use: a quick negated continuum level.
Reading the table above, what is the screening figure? -157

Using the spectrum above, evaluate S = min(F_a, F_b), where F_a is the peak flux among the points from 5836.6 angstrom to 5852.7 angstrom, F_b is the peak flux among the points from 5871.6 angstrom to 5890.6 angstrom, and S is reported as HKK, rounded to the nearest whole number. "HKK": 167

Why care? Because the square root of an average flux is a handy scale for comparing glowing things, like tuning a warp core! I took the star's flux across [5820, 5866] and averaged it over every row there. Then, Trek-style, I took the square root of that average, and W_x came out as 12.4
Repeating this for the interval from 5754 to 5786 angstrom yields 12.7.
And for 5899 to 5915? 12.5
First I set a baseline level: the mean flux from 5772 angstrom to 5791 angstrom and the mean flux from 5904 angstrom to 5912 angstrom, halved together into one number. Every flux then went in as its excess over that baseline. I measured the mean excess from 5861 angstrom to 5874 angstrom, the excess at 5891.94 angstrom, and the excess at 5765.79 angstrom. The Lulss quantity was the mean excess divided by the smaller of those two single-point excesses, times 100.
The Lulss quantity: 30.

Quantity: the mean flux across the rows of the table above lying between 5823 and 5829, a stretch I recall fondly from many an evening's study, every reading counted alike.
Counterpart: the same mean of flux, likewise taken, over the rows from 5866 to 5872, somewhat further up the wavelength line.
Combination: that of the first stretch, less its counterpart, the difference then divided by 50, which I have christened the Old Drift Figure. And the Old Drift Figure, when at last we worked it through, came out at 0.2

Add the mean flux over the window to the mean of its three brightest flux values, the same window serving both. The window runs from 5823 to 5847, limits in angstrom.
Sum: 332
